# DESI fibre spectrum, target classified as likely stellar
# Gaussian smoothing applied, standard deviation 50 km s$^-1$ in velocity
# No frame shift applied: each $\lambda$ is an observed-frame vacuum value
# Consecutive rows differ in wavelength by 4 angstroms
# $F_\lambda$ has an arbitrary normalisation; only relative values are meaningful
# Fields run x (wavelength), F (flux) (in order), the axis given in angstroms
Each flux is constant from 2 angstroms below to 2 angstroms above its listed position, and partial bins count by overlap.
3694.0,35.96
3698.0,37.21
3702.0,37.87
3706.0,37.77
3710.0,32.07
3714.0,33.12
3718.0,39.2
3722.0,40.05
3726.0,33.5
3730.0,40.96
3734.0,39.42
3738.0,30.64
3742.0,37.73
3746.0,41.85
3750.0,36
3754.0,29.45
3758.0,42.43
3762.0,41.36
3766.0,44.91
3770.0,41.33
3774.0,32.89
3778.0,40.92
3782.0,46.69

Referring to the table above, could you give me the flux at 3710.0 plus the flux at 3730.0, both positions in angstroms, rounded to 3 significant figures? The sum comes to 73.0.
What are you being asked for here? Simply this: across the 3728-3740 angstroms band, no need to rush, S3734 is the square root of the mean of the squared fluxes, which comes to 37.3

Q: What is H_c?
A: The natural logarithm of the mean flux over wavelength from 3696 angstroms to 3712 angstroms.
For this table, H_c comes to 3.59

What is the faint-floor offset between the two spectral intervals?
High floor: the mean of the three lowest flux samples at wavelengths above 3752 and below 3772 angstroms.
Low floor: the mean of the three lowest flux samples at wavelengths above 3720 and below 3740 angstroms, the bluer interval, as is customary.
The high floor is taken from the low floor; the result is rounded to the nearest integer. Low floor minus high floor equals -3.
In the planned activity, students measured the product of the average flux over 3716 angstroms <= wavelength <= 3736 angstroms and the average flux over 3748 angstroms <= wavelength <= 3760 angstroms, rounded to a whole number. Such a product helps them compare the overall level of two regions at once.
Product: 1389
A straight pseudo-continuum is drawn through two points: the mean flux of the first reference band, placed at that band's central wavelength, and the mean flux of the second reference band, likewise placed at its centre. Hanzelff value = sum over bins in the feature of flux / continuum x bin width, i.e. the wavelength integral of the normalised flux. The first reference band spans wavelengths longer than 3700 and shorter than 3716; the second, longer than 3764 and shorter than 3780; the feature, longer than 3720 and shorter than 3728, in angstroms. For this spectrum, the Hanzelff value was 8 angstroms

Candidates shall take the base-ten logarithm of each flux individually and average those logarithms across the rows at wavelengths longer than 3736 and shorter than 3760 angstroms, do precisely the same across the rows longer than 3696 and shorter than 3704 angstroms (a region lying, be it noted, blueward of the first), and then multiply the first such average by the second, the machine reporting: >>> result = 2.45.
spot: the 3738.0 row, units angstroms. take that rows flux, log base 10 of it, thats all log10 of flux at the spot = 1.49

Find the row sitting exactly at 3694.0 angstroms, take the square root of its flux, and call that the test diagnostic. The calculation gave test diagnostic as 6.00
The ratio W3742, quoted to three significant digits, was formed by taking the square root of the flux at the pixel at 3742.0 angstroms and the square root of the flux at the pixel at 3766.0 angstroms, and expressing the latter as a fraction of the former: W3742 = 1.09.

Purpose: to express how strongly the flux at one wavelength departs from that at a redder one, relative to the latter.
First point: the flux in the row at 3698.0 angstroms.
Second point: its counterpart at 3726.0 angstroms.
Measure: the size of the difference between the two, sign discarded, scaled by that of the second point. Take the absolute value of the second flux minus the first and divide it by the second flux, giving 0.11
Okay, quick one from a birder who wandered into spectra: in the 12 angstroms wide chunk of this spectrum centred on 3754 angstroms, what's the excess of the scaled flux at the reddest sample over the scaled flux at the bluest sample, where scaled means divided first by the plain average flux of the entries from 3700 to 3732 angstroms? 0.17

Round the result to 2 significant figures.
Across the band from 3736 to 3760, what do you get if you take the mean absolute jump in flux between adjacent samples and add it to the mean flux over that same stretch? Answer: 44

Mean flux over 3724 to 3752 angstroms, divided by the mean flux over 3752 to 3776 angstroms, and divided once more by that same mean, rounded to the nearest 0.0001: 0.0248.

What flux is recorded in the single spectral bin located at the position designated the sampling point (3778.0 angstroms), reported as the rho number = 40.92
